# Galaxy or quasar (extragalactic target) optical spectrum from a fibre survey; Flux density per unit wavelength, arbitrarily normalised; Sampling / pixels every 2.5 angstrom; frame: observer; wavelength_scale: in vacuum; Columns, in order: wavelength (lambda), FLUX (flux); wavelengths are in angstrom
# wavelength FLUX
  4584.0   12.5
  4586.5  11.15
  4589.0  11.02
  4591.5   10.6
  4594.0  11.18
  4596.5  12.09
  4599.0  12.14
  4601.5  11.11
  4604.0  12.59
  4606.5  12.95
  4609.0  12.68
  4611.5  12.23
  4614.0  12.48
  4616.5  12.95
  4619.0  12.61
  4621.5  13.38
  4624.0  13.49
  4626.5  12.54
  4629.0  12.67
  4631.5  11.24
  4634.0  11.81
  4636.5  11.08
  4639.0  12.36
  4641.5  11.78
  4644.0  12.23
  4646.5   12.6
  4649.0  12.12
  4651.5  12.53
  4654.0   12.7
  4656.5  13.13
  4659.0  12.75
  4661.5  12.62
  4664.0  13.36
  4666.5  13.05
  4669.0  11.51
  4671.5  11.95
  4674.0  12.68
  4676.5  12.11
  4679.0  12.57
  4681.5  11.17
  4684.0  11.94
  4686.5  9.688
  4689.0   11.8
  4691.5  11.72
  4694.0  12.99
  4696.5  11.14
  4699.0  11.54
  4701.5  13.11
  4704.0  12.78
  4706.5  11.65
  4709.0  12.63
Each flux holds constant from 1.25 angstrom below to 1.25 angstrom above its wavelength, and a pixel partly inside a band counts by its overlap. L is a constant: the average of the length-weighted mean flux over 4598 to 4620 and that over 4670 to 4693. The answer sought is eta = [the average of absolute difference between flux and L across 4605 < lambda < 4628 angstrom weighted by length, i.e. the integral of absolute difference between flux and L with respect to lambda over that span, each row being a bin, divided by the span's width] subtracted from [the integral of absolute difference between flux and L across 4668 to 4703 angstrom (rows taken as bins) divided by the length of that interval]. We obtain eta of -0.06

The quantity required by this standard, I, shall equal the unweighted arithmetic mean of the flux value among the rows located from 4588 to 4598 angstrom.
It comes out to 11.2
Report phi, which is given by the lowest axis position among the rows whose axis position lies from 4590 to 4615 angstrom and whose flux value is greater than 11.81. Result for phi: 4596.5 angstrom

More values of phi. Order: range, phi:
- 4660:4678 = 4661.5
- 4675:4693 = 4676.5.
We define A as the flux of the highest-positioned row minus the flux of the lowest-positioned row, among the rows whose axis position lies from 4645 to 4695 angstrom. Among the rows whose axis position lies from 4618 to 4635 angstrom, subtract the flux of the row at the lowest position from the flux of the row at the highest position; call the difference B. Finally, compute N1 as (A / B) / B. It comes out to 0.6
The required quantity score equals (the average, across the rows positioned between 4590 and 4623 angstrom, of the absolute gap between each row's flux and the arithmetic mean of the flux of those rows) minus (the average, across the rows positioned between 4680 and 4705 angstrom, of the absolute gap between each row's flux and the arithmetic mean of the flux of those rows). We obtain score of -0.12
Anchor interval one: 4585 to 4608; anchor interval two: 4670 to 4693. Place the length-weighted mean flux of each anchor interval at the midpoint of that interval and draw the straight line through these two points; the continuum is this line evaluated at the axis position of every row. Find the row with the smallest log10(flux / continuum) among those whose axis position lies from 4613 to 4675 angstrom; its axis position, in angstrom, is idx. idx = 4636.5 angstrom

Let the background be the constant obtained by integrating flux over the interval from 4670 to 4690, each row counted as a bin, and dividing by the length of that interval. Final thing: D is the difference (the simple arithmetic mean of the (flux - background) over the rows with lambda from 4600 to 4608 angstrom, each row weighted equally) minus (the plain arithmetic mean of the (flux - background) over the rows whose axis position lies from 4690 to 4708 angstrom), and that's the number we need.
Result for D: 0.1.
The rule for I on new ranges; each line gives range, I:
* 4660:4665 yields 13.0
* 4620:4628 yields 13.1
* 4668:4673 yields 11.7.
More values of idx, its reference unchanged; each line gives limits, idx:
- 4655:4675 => 4669.0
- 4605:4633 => 4631.5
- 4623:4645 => 4636.5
